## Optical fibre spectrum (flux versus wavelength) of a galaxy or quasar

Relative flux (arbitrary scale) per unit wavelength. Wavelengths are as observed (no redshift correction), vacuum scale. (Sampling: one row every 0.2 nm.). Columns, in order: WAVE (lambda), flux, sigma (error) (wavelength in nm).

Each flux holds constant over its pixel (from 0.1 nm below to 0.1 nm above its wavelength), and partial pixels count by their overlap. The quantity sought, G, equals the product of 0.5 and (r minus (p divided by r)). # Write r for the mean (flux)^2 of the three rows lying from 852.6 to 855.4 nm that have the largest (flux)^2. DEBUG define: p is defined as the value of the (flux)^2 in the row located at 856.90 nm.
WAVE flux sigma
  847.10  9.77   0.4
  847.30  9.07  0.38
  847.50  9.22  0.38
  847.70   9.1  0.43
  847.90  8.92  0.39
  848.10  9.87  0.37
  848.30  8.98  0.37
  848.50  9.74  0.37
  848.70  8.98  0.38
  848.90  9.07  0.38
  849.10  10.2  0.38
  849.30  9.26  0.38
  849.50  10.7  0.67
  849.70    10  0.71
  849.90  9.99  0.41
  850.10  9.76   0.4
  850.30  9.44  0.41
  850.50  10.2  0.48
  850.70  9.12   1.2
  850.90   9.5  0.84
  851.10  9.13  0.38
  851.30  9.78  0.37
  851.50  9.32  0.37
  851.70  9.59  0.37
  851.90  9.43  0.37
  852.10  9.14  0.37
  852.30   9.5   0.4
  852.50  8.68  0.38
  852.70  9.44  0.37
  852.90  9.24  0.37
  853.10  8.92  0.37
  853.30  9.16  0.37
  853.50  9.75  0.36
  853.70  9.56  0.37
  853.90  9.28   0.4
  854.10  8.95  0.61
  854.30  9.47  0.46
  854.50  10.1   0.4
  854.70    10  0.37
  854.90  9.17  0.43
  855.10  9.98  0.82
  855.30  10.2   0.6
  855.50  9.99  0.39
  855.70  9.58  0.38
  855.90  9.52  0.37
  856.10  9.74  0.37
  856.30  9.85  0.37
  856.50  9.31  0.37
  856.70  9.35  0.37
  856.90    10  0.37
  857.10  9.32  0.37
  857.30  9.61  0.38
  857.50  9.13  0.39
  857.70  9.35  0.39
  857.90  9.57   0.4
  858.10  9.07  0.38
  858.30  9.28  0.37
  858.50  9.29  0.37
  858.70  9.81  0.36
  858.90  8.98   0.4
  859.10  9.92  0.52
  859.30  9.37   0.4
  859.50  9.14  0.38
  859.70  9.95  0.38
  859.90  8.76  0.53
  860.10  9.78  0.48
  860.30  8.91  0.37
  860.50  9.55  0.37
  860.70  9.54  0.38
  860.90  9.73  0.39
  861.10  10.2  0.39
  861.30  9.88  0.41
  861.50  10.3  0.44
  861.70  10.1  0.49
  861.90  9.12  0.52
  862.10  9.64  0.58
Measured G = 51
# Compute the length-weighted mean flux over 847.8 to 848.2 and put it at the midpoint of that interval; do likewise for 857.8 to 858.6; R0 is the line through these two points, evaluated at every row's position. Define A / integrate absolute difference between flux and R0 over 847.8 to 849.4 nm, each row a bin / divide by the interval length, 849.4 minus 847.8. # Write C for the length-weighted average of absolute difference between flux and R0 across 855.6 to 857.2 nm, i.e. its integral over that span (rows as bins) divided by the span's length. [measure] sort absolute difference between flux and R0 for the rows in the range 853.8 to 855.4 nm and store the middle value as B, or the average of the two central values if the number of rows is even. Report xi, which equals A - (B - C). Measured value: 0.17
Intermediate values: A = 0.42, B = 0.52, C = 0.27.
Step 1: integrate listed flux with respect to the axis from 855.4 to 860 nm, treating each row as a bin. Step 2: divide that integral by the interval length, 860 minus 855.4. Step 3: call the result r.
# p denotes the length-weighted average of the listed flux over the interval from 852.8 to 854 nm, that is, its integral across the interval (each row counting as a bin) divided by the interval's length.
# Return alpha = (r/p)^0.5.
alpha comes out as 1.01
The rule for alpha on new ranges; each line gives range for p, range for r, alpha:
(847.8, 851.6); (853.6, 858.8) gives 1.00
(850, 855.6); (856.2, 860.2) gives 1.00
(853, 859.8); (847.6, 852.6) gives 1.00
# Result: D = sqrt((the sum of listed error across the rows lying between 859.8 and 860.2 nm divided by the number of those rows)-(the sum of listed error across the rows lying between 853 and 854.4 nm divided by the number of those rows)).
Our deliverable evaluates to 0.292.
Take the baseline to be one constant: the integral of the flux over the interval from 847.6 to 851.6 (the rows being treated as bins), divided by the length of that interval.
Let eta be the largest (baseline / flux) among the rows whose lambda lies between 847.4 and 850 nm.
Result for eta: 1.071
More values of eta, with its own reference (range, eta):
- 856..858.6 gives 1.053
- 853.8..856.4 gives 1.067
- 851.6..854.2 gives 1.101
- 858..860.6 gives 1.091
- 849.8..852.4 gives 1.047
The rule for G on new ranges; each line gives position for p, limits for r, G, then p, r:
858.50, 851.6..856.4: 51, 86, 102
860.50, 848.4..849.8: 53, 91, 106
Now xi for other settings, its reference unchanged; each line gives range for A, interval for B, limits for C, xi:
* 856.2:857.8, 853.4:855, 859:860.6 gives 0.32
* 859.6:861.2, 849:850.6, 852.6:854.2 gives 0.11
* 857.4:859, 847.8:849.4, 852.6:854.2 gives 0.02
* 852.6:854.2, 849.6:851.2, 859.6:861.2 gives 0.41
